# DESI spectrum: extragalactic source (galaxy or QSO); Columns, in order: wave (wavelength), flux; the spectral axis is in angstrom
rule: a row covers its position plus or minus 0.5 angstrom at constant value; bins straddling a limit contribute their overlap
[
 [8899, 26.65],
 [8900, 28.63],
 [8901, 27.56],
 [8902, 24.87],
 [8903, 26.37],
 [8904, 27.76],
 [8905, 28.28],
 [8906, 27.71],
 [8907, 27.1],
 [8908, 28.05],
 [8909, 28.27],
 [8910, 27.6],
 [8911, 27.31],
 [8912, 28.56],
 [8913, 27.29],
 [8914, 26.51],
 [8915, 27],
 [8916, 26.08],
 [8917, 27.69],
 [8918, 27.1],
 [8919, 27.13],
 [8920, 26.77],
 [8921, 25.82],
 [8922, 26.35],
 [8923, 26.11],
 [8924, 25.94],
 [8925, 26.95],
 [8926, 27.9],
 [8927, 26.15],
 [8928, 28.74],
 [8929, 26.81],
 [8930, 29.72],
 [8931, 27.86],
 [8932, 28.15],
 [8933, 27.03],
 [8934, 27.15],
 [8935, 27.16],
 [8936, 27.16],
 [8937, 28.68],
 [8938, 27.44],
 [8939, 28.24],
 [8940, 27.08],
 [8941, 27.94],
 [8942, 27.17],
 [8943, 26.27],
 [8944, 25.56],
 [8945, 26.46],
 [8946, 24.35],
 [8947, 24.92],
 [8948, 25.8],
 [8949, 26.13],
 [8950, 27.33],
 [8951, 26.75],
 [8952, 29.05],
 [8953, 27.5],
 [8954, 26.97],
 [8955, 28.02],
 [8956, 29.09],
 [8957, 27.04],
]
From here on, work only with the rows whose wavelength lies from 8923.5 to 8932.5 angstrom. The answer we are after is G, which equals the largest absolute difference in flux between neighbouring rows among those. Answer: 2.9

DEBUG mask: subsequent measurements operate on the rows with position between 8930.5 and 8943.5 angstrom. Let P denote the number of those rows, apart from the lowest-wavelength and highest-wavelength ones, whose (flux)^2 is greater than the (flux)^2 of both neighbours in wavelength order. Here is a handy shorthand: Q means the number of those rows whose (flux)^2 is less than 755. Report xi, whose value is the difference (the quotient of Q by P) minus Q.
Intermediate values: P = 4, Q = 8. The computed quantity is -6.0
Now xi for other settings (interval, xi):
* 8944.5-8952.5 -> 0.0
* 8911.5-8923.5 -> -7.5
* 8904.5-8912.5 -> 0.0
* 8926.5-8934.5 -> -2.7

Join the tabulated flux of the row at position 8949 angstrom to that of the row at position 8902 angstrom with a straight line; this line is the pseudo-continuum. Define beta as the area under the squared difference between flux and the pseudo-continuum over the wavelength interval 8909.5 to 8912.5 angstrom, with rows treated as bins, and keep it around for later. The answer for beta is 23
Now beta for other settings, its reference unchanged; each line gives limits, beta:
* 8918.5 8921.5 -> 5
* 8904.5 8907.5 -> 23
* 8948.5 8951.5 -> 2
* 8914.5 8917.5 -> 10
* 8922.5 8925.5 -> 3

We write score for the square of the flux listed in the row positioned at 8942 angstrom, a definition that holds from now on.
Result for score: 738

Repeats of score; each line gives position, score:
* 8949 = 683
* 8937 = 823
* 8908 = 787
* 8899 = 710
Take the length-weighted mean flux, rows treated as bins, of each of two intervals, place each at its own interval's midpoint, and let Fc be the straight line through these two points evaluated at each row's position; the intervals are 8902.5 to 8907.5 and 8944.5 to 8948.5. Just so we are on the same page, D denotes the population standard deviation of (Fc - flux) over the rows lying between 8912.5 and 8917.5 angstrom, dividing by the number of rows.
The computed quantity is 0.58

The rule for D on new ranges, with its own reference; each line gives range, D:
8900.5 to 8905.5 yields 1.26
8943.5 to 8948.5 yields 0.72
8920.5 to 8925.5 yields 0.45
